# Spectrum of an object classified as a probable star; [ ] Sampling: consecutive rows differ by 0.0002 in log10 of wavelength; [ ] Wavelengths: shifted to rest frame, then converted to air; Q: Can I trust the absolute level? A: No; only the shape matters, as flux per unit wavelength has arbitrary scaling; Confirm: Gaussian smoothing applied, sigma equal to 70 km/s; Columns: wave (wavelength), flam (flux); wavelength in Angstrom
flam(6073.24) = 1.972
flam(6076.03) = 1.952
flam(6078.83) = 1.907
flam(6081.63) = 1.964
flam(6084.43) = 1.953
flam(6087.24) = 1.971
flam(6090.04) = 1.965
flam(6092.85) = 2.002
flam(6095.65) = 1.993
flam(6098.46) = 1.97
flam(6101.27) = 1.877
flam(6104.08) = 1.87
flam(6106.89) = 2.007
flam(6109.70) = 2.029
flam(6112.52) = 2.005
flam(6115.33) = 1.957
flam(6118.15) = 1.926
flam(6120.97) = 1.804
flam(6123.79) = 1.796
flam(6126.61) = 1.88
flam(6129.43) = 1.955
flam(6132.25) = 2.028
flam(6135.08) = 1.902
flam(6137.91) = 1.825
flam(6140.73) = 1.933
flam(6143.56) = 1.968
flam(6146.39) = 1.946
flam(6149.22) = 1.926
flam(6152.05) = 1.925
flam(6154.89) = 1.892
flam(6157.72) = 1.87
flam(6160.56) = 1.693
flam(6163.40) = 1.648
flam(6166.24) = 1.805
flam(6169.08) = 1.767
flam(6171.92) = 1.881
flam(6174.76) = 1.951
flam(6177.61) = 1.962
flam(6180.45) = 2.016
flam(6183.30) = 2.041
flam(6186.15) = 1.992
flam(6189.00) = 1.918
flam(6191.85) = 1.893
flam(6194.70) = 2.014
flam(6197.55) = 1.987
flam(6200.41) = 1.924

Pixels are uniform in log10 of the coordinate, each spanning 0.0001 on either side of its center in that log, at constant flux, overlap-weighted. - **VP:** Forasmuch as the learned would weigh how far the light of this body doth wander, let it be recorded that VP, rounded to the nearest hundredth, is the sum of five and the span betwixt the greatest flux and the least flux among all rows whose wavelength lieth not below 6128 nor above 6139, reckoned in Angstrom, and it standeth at 5.20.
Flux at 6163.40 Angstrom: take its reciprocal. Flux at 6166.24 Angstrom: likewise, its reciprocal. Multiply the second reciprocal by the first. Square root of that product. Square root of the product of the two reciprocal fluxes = 0.58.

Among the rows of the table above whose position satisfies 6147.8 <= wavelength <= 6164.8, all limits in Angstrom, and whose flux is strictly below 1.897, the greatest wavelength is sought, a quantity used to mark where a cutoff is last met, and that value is 6163.40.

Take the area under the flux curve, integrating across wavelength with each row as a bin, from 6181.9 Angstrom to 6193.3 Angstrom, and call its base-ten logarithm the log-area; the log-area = 1.35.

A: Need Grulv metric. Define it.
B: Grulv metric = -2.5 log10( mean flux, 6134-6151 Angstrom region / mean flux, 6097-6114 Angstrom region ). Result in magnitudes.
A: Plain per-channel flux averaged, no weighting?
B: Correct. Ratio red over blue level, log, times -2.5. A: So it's 0.024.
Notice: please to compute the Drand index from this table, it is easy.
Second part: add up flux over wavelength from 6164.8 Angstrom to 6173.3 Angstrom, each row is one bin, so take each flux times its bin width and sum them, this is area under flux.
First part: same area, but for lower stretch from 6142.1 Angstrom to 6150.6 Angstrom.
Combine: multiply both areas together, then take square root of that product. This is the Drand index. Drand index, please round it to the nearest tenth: 16.0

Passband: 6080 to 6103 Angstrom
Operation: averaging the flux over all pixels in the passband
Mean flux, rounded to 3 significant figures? 1.96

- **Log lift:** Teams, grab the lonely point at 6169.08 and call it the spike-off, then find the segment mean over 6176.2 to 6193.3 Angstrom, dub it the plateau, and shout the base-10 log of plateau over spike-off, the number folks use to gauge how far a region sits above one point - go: 0.047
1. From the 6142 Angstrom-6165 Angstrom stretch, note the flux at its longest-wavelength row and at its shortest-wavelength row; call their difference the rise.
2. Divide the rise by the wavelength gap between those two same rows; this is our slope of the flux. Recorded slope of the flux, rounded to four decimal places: -0.0161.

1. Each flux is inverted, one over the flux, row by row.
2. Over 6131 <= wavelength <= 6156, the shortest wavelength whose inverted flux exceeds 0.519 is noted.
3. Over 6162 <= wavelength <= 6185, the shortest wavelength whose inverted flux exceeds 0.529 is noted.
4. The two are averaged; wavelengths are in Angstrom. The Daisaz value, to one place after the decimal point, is 6149.2 Angstrom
